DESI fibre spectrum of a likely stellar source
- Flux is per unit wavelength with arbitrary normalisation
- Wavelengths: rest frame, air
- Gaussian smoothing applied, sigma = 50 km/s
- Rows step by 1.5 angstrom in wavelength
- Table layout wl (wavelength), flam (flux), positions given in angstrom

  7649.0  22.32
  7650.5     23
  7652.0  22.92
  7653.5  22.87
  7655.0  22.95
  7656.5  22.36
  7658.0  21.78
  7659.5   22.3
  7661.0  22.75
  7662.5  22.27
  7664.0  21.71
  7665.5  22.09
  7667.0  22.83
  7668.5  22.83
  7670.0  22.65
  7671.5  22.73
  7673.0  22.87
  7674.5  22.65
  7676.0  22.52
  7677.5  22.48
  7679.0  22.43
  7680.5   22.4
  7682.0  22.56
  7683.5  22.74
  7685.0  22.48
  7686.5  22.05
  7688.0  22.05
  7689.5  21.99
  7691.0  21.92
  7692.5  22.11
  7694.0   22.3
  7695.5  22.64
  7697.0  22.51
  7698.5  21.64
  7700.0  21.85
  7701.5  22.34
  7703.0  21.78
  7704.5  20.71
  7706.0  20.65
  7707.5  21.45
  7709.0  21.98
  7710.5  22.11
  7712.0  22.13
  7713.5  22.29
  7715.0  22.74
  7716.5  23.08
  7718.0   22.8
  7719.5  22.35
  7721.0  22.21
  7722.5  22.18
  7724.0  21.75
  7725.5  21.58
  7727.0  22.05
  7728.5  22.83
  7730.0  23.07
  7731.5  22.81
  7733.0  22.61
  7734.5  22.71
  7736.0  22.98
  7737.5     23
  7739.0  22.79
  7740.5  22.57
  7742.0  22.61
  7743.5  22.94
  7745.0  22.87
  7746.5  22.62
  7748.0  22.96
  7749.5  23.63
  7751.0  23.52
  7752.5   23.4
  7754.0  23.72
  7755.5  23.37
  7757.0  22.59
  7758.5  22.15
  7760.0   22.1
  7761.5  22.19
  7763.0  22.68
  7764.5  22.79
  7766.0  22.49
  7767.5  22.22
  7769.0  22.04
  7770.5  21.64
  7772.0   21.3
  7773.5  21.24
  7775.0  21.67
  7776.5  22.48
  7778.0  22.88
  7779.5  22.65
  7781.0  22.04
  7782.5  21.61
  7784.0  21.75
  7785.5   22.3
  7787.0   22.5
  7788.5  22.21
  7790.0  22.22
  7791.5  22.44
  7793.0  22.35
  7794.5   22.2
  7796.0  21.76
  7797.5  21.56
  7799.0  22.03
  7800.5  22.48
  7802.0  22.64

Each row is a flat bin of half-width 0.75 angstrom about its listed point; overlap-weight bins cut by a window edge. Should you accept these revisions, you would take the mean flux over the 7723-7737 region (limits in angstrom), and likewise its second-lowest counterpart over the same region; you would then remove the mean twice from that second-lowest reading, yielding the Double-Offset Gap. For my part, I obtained -23.2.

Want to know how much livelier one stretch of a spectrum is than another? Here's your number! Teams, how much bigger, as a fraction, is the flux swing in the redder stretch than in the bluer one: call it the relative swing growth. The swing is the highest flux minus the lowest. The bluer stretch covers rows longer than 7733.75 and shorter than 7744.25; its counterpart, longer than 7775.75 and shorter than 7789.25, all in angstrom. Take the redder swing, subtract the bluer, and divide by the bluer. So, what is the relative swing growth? 2.0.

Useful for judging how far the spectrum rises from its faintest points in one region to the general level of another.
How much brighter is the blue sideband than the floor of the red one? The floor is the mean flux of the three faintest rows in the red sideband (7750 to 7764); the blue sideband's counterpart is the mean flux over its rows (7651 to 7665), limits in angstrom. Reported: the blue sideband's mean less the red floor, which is 0.29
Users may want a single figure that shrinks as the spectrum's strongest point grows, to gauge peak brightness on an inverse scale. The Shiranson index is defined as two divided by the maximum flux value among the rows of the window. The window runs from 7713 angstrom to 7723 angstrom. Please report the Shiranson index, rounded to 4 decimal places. 0.0867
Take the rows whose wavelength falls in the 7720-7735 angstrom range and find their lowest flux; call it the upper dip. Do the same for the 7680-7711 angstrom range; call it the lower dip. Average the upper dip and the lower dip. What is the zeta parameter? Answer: 21.1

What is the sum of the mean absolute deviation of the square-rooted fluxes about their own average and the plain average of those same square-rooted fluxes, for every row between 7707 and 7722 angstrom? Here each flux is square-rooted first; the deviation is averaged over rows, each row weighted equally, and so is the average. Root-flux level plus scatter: 4.76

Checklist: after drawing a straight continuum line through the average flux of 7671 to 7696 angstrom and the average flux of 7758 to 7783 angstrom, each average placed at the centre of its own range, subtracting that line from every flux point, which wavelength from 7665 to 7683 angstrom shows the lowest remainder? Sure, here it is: 7665.5 angstrom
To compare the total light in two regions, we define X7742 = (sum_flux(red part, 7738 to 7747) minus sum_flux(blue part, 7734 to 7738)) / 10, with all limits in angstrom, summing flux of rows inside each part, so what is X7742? 7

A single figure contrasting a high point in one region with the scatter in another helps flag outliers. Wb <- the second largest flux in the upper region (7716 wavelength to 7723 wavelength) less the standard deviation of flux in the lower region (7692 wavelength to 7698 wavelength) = 22.6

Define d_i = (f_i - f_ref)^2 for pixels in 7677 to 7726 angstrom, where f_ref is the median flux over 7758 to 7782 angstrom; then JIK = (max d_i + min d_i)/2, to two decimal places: 1.16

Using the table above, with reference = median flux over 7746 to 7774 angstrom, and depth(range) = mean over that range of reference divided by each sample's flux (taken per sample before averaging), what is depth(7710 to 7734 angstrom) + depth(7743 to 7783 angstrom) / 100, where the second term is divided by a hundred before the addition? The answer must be 1.018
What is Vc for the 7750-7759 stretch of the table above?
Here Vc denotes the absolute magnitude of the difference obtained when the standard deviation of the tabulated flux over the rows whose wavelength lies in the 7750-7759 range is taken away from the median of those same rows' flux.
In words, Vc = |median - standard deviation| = 22.8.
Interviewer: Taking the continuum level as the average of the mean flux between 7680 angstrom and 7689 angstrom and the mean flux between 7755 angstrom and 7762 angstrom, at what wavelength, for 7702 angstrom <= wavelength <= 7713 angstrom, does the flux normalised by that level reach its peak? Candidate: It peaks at 7712.0 angstrom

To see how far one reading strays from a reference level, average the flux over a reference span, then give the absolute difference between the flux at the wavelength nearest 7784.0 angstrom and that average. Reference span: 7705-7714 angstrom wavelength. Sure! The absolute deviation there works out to 0.0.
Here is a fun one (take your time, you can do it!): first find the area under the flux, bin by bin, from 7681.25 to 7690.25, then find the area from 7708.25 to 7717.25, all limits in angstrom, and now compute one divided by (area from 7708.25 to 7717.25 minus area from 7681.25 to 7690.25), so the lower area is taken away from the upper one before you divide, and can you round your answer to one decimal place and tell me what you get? 1.4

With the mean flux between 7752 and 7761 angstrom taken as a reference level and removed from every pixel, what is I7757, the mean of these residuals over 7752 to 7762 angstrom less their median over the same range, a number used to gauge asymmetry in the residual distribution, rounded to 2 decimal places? 0.20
